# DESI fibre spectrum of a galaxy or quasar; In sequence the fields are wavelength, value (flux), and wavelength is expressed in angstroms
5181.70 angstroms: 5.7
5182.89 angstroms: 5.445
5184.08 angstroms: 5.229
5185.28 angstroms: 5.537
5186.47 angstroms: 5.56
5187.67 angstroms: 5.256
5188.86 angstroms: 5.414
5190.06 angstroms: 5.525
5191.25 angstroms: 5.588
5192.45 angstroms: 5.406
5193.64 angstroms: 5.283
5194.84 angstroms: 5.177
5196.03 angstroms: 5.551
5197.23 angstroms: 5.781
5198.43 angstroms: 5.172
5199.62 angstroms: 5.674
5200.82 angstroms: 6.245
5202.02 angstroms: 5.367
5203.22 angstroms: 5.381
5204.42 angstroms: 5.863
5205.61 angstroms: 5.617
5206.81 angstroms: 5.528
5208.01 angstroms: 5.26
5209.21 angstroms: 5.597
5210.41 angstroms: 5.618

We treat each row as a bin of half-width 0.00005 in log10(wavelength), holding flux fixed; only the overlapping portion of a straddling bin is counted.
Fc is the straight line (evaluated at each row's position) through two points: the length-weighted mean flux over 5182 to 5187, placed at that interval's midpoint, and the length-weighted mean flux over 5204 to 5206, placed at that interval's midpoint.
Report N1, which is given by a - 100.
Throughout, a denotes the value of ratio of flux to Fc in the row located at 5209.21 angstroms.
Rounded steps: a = 0.96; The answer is -99.04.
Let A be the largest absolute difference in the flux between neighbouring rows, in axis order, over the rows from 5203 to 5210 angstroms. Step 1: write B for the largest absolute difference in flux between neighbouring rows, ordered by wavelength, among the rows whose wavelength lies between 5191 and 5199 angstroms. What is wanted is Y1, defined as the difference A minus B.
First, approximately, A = 0.48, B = 0.6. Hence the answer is -0.1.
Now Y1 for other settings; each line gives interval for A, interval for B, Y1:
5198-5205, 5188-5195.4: 0.7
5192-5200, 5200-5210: -0.3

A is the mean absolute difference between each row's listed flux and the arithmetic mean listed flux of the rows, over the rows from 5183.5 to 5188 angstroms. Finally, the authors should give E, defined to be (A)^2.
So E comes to 0.023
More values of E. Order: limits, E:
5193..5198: 0.048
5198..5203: 0.119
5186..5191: 0.011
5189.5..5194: 0.011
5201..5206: 0.033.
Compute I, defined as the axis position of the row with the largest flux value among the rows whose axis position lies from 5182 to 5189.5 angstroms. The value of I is 5186.47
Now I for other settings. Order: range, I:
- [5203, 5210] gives 5204.42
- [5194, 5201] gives 5200.82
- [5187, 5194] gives 5191.25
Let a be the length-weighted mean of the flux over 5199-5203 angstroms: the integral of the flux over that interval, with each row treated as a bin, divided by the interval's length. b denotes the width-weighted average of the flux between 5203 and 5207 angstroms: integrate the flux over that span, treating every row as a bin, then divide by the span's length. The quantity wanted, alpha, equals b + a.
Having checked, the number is 11.4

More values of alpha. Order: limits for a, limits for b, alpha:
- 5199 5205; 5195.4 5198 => 11.3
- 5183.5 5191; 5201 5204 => 10.9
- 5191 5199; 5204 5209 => 11.0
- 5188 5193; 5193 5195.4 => 10.7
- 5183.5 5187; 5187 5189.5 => 10.8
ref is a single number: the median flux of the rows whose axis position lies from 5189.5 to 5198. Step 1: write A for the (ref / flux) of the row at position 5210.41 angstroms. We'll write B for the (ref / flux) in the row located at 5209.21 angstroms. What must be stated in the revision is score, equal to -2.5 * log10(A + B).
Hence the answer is -0.74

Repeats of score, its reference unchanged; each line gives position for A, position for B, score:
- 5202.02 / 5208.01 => -0.80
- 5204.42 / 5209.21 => -0.71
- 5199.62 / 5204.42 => -0.71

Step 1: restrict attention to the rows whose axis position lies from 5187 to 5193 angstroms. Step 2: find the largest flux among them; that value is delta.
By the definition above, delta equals 5.588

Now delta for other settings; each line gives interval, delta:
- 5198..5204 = 6.245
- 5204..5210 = 5.863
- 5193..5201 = 6.245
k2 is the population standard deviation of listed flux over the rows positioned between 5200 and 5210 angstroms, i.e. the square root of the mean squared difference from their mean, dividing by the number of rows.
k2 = 0.30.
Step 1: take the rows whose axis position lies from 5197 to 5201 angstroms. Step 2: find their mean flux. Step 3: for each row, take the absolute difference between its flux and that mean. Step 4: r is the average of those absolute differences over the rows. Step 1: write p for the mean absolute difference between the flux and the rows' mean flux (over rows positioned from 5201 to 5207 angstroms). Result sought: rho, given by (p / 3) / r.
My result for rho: 0.17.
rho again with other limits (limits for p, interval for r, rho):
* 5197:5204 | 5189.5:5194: 0.93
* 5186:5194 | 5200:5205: 0.10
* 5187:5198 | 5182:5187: 0.47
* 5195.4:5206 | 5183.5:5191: 0.65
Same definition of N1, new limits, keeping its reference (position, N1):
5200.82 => -98.91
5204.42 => -98.98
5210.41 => -99.04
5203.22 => -99.06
